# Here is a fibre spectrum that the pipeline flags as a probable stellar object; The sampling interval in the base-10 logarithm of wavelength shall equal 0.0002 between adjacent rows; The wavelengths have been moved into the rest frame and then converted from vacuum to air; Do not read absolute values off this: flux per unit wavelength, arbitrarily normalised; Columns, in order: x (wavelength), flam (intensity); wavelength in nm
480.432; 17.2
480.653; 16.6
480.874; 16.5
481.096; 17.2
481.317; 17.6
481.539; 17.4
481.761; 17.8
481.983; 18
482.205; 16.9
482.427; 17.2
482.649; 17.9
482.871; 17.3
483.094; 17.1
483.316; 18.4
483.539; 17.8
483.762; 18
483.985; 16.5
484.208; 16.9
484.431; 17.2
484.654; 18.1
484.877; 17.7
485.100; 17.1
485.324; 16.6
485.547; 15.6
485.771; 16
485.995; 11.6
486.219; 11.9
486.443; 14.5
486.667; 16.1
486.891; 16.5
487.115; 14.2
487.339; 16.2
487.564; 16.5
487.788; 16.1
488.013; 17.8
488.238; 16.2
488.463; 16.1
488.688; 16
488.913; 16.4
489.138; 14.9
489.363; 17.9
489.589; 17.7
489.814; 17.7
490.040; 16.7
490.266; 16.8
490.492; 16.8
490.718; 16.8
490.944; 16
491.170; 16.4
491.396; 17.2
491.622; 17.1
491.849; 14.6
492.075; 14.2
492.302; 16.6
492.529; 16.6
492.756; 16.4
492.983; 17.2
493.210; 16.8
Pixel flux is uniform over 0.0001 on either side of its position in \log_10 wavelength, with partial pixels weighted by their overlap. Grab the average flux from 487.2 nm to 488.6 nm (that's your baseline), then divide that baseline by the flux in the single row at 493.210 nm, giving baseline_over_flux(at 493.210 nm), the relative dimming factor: 0.98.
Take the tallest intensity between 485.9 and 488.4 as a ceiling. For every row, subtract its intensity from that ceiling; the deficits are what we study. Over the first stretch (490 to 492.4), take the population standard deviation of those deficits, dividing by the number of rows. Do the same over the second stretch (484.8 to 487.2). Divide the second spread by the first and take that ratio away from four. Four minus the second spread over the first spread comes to 1.97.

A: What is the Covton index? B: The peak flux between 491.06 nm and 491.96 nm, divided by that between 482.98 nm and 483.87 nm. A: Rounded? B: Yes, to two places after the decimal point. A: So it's 0.93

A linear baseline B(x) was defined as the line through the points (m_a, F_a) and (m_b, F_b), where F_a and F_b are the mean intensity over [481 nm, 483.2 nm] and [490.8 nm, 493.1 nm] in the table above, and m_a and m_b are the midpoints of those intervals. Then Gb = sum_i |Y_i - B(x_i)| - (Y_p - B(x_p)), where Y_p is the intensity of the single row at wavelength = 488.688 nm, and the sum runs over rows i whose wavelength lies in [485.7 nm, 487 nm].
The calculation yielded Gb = 15.6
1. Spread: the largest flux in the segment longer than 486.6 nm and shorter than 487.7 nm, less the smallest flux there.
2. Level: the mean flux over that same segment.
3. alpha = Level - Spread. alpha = 13.6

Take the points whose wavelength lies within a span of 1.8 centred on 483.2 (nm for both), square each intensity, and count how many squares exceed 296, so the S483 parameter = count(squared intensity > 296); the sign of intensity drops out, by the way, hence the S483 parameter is 5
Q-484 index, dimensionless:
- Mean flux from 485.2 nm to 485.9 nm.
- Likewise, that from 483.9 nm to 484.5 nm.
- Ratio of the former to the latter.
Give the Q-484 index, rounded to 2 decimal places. 0.95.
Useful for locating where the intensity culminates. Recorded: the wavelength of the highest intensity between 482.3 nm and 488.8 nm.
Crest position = 483.316 nm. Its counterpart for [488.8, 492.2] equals 489.363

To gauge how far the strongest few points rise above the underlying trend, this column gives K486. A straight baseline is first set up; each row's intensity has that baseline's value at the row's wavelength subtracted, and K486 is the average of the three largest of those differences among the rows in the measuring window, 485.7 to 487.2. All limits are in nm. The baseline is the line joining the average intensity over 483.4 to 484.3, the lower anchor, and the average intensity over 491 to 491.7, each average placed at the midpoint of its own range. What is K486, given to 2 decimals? -0.96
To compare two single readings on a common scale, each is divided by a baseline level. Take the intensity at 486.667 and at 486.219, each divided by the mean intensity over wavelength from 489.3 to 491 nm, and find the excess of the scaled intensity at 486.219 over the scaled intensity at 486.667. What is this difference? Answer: -0.246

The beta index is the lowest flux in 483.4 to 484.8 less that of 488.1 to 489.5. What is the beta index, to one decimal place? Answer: 1.6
